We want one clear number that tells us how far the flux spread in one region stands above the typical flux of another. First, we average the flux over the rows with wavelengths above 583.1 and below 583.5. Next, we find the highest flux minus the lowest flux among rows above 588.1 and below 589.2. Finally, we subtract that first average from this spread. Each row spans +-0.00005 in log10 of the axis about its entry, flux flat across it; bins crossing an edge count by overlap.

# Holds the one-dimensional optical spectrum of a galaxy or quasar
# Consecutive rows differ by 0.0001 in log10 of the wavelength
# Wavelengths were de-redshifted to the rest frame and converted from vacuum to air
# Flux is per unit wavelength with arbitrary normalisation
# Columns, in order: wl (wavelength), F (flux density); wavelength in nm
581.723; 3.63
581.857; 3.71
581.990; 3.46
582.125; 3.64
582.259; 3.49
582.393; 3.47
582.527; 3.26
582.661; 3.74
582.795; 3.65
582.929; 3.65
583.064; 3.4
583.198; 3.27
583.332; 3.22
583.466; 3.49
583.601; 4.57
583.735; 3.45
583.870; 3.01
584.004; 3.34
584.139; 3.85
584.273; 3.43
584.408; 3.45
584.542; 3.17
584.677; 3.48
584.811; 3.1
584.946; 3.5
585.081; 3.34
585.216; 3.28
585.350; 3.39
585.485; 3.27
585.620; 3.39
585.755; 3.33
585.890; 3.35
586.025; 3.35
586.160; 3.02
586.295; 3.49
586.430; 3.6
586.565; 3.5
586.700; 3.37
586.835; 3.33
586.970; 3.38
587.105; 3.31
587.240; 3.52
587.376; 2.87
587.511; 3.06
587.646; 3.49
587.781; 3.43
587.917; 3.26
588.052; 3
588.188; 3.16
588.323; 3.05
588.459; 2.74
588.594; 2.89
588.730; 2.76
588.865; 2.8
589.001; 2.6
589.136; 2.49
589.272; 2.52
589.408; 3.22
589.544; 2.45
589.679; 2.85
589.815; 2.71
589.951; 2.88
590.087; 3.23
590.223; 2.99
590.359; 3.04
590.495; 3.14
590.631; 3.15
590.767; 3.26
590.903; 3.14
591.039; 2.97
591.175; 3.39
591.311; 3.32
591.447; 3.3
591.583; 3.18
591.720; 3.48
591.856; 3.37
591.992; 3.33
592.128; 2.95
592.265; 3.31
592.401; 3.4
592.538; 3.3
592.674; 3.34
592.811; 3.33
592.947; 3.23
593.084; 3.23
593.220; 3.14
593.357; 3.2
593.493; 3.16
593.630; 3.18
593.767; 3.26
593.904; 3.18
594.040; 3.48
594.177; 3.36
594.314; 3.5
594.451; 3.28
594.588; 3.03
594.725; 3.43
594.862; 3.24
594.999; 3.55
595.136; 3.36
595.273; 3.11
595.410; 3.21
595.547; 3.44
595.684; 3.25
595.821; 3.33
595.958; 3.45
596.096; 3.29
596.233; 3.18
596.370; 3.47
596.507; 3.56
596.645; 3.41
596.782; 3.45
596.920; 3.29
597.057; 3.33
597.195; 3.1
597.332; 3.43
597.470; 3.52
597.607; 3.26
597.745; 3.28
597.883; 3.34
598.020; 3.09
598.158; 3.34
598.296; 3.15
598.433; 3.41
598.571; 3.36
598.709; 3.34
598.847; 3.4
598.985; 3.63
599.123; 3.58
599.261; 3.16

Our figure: -2.66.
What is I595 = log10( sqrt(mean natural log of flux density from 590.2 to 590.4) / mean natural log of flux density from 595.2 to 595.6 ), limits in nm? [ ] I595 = -0.050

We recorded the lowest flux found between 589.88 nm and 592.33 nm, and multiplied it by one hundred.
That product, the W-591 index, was 288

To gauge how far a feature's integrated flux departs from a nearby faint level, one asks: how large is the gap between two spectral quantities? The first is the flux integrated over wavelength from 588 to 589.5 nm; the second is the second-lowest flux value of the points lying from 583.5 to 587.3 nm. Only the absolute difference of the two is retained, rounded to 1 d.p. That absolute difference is 1.2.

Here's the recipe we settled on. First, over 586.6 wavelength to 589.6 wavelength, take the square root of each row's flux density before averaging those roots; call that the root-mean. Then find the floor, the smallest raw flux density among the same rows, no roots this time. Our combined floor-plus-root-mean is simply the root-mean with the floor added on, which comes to 4.19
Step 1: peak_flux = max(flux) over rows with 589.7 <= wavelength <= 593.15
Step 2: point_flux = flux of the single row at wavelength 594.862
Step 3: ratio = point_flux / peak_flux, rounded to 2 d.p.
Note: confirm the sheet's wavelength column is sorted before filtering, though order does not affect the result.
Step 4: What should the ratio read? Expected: 0.93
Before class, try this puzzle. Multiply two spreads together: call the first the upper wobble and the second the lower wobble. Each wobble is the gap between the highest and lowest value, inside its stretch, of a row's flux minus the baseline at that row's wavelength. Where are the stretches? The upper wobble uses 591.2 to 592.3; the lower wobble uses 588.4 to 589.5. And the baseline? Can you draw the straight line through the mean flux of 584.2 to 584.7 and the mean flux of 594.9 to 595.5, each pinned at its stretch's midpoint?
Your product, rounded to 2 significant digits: 0.39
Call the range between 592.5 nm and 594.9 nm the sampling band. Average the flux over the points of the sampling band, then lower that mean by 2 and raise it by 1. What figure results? 2.27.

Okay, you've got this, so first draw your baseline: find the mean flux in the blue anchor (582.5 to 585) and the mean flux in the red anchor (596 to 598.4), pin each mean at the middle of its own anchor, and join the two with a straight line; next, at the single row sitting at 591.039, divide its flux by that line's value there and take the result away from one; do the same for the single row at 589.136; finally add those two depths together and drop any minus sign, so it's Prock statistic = 0.40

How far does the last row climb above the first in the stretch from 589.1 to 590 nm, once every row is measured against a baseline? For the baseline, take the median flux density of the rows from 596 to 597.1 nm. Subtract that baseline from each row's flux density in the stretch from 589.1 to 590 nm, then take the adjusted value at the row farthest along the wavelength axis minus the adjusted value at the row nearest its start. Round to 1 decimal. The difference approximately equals 0.4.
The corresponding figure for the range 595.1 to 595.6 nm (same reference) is 0.1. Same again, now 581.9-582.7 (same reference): 0.3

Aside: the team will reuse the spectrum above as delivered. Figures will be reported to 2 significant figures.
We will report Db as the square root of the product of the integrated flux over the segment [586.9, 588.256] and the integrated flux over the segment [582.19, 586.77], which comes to 8.3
